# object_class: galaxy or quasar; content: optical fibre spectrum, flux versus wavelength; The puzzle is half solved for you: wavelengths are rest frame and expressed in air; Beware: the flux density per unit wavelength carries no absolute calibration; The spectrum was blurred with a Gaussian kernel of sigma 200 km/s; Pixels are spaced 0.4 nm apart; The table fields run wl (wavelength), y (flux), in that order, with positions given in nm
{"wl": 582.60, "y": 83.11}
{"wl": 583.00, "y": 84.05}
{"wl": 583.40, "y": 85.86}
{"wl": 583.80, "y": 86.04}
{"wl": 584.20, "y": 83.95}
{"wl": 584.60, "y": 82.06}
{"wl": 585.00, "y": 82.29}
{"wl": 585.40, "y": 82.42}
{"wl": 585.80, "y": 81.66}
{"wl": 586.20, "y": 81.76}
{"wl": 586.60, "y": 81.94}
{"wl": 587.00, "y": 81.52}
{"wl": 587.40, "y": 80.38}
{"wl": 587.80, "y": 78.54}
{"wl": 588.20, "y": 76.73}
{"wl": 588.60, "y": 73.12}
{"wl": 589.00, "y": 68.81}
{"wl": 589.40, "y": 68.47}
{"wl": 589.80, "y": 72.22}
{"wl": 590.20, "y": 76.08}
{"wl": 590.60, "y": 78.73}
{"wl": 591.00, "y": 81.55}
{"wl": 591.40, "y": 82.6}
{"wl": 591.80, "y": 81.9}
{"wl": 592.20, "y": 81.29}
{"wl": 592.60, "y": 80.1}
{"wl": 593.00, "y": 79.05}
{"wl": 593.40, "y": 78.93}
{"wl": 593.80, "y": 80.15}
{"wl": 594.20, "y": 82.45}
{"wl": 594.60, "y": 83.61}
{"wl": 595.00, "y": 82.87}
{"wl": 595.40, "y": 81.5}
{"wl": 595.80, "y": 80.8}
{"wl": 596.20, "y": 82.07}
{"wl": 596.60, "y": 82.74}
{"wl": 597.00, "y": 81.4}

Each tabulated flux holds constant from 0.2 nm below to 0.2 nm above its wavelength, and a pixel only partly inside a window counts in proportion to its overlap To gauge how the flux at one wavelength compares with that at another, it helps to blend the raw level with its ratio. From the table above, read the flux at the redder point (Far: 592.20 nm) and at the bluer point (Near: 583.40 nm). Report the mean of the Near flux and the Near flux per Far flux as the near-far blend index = 43.46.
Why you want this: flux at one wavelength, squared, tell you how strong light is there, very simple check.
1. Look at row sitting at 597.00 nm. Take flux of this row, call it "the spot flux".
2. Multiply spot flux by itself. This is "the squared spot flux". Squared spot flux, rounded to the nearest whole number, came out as 6626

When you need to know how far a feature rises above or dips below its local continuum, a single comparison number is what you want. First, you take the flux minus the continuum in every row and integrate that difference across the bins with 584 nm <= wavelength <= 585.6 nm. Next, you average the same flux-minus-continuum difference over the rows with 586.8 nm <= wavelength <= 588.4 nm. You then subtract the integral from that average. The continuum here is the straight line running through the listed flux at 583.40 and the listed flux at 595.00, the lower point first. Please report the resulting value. -1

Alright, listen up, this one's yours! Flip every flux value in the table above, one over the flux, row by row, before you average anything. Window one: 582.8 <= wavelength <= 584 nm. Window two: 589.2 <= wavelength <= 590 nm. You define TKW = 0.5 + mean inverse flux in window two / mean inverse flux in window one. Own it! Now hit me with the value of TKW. 1.71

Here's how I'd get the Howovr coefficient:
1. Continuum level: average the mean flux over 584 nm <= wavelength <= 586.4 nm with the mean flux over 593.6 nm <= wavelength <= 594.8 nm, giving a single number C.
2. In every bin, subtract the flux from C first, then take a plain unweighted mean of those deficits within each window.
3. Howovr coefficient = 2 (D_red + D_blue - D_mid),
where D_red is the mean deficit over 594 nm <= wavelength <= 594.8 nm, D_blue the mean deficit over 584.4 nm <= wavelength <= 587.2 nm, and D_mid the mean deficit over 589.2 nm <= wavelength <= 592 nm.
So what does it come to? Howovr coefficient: -11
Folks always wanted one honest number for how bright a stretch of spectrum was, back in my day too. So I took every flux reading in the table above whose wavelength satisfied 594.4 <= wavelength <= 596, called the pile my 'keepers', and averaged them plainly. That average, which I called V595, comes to 82.2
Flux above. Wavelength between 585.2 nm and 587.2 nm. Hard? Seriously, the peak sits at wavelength 585.40 nm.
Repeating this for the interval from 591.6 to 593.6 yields 591.80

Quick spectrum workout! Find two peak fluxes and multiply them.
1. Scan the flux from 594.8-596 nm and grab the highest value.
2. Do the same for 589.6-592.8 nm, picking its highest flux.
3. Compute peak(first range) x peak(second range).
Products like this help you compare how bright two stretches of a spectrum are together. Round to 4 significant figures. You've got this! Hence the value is 6845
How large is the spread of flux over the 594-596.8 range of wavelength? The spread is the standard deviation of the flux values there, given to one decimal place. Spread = 0.9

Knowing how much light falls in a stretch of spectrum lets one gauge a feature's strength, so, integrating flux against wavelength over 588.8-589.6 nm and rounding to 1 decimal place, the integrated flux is 54.9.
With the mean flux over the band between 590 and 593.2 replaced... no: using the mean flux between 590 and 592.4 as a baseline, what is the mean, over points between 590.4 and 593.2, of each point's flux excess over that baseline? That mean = 0.4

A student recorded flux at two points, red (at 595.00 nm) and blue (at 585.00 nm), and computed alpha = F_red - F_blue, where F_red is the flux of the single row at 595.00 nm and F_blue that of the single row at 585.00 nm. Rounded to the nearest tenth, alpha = 0.6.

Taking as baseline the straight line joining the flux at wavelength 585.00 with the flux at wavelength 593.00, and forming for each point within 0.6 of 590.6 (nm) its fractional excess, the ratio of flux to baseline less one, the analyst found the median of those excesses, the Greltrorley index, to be -0.016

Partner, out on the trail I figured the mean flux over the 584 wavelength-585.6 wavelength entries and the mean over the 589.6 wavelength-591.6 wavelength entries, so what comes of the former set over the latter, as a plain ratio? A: 1.06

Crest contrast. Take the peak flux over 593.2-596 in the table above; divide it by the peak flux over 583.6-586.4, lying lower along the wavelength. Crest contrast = 0.97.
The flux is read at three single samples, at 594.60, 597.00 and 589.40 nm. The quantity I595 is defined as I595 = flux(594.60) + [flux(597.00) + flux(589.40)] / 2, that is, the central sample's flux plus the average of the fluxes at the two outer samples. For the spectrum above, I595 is 159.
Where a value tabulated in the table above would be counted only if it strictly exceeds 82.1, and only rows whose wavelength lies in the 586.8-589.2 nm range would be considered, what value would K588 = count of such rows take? 0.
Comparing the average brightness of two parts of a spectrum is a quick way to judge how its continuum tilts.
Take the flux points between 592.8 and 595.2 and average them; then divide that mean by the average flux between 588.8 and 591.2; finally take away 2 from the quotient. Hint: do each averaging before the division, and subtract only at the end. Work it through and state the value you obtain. -0.91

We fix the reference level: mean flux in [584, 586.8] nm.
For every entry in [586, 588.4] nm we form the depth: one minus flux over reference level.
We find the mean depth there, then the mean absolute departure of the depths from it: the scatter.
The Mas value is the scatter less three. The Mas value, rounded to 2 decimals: -2.98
